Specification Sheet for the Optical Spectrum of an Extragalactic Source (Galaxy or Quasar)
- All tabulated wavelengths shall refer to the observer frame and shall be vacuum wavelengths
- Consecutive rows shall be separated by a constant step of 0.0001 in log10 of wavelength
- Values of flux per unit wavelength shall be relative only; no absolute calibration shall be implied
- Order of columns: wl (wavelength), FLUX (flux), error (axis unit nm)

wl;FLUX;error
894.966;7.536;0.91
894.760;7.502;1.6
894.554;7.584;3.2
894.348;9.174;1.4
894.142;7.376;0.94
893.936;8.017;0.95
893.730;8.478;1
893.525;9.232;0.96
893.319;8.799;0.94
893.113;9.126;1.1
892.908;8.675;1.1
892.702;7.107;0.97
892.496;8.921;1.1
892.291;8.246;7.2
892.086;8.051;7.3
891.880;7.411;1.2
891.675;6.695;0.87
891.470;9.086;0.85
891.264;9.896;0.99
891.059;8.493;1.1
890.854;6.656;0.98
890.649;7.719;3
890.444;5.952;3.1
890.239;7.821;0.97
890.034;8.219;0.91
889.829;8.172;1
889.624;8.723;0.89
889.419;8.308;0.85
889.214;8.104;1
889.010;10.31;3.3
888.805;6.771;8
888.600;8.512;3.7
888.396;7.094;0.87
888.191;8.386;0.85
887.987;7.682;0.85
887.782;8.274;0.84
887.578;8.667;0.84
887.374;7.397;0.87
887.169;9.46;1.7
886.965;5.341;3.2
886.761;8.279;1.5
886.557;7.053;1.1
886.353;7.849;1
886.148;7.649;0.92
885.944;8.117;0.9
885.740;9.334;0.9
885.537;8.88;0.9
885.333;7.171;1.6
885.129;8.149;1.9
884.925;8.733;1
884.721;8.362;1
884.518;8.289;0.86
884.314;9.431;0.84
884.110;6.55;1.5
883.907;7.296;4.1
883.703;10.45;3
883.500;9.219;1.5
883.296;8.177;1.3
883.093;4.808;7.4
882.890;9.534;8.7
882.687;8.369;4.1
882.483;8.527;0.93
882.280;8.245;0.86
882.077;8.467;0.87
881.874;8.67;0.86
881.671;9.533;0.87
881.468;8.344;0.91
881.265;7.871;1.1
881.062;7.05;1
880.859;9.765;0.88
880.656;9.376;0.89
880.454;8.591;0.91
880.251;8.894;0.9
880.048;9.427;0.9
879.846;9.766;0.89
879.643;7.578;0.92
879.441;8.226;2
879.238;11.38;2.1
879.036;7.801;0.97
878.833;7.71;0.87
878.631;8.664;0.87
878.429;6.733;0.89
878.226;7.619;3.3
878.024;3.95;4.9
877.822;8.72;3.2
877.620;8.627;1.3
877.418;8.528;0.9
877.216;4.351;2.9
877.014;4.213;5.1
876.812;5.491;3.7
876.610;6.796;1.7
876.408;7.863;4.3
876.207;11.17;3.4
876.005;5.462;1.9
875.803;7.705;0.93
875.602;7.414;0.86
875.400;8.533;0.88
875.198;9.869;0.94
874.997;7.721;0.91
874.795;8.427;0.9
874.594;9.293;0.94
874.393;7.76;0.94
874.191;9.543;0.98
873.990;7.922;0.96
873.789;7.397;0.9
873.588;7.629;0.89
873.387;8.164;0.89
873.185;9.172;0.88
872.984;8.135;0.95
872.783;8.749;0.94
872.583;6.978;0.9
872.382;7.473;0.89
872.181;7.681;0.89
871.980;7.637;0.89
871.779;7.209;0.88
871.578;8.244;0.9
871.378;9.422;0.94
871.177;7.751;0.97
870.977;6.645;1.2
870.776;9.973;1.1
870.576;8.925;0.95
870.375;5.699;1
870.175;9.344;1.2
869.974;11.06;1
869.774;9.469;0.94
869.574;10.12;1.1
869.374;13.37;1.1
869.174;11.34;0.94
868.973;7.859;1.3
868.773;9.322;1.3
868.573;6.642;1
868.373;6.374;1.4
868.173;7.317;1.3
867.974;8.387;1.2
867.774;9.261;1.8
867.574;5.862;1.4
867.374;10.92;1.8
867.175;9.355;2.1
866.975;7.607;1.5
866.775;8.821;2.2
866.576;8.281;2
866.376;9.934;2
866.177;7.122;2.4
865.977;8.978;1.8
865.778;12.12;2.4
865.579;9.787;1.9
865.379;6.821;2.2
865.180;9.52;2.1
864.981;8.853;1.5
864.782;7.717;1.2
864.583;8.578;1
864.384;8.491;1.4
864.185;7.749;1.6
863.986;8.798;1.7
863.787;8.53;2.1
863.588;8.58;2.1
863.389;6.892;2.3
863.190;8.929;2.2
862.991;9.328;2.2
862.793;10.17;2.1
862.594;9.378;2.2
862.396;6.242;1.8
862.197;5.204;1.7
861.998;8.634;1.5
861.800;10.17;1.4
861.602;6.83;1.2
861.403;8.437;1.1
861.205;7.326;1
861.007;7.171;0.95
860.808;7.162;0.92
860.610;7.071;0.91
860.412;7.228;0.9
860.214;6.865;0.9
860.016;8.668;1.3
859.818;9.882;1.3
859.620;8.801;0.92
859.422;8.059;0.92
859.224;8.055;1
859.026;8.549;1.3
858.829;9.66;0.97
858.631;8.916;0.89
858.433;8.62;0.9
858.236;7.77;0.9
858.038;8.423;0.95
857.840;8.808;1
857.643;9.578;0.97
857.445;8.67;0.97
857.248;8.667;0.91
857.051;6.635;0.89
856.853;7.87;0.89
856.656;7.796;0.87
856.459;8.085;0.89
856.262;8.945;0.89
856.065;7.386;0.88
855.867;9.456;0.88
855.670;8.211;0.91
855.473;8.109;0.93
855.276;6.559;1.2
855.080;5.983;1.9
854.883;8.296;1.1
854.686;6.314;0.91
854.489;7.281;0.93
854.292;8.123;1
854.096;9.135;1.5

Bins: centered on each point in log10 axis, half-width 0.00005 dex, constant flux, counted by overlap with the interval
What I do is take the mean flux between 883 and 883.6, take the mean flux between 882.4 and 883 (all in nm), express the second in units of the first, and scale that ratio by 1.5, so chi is 1.8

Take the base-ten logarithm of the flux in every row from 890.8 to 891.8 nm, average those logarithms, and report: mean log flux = 0.91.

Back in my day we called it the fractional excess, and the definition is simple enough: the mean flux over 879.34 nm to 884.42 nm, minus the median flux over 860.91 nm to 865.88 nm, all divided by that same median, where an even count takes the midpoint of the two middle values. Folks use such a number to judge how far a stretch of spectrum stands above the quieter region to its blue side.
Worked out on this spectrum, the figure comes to -0.01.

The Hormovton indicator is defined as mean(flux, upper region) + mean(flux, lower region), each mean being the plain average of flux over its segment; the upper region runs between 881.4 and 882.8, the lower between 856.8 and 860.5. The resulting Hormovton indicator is 17.0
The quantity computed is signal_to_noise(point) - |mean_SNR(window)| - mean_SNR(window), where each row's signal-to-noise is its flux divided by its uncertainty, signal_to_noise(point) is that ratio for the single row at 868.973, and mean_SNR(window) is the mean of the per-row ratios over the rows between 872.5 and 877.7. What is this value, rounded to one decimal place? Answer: -8.2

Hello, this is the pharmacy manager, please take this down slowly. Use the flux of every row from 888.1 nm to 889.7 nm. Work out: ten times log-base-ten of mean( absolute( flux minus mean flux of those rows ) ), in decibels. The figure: -1.5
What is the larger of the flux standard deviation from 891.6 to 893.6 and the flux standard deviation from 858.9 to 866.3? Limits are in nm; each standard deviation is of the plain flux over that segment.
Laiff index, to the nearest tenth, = 1.3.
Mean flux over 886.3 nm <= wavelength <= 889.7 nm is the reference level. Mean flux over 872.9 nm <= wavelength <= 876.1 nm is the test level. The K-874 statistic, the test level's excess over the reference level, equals 0.1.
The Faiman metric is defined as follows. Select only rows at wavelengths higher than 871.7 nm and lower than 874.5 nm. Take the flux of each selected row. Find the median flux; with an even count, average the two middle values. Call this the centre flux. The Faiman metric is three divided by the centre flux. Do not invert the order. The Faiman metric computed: 0.389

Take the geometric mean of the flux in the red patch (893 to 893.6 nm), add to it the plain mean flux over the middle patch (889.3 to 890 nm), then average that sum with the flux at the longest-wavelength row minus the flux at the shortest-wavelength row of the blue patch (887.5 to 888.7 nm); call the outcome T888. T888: 8.6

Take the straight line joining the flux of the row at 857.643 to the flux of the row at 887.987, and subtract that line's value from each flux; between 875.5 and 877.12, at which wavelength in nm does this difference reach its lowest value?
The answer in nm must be 877.014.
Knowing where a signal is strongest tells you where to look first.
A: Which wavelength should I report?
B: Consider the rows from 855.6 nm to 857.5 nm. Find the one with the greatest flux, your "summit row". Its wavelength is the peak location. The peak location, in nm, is 855.867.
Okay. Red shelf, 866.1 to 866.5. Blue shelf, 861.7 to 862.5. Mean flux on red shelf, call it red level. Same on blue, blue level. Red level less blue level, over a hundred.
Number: 0.010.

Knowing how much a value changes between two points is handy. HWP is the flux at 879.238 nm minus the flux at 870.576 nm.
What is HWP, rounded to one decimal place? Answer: 2.5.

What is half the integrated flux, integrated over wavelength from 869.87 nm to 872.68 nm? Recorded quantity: 11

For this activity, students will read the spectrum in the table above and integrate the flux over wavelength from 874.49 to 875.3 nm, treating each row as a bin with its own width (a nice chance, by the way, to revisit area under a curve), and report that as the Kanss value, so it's 7.1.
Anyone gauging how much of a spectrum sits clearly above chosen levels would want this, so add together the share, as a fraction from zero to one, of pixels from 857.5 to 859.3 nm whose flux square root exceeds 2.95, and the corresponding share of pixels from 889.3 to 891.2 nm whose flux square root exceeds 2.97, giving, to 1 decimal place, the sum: 0.4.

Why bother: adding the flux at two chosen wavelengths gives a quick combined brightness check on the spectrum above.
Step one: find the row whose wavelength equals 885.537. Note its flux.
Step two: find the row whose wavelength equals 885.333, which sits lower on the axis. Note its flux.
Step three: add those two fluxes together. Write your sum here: 16.1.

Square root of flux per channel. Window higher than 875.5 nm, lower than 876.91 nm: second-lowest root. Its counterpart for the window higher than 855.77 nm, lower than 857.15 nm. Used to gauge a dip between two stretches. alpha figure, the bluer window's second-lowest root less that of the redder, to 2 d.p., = 0.37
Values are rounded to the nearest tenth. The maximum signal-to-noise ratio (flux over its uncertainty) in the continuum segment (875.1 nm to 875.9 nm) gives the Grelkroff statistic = 10.5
